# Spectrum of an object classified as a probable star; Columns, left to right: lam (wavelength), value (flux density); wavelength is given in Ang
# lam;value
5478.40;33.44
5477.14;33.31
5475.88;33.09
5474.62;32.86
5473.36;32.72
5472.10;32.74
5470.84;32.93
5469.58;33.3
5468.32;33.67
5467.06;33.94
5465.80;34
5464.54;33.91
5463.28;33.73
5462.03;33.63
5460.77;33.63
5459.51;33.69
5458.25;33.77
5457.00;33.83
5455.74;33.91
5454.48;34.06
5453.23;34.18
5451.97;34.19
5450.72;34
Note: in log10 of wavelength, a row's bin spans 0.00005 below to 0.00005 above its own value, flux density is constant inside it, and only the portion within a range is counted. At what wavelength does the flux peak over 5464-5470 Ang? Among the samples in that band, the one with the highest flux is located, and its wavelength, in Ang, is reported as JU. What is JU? 5465.80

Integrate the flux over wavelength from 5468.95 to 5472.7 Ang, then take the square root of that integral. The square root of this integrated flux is 11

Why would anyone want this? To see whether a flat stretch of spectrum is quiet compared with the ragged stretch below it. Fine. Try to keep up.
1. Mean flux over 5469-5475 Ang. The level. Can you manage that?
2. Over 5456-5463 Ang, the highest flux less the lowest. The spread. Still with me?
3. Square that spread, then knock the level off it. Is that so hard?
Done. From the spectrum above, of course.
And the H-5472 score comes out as -32.9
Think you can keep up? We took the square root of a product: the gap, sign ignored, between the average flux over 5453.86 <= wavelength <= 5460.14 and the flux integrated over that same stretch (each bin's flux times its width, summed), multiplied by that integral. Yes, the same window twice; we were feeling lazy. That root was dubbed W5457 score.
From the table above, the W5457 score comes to 195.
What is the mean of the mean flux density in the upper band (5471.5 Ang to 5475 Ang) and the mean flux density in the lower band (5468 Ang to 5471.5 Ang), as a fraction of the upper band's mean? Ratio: 1.01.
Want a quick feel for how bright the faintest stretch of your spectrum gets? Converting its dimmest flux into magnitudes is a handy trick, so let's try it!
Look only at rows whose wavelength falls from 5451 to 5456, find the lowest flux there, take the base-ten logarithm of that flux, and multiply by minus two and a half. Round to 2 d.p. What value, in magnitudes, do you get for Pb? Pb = -3.83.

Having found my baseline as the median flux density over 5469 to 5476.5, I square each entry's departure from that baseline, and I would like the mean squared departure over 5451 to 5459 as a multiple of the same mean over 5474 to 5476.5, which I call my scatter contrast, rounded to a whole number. 62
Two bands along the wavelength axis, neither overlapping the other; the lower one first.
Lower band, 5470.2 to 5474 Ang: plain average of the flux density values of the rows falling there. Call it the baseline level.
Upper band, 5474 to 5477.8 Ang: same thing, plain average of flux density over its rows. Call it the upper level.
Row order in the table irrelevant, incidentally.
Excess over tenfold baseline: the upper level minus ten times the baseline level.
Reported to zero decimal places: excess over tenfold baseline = -295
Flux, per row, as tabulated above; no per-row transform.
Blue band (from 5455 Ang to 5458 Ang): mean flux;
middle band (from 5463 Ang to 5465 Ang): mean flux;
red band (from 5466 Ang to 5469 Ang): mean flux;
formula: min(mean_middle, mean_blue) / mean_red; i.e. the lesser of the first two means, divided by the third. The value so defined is 1.00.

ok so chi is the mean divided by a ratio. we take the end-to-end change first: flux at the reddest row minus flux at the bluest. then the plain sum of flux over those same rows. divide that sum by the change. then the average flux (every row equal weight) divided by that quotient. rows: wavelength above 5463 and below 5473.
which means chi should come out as -0.12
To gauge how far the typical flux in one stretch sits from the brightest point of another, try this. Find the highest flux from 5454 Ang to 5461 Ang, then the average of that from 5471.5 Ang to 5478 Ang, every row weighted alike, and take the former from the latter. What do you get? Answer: -1.1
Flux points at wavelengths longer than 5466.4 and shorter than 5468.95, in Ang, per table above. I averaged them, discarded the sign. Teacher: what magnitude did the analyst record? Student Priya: 33.8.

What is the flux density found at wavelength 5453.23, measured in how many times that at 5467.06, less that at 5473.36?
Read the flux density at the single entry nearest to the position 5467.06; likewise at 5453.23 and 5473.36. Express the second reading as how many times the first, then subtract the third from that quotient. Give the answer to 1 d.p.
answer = -31.7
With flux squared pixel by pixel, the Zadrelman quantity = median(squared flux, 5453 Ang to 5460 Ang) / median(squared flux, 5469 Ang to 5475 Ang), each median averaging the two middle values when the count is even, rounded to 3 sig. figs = 1.06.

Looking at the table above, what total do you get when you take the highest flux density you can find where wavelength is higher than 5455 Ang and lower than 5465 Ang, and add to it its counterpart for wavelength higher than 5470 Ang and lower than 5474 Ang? 66.8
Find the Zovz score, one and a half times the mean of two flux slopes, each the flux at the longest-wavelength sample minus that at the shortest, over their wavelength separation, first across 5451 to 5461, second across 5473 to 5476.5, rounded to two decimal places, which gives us 0.06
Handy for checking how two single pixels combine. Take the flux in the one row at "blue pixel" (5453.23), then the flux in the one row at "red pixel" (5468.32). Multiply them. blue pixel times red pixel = 1151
